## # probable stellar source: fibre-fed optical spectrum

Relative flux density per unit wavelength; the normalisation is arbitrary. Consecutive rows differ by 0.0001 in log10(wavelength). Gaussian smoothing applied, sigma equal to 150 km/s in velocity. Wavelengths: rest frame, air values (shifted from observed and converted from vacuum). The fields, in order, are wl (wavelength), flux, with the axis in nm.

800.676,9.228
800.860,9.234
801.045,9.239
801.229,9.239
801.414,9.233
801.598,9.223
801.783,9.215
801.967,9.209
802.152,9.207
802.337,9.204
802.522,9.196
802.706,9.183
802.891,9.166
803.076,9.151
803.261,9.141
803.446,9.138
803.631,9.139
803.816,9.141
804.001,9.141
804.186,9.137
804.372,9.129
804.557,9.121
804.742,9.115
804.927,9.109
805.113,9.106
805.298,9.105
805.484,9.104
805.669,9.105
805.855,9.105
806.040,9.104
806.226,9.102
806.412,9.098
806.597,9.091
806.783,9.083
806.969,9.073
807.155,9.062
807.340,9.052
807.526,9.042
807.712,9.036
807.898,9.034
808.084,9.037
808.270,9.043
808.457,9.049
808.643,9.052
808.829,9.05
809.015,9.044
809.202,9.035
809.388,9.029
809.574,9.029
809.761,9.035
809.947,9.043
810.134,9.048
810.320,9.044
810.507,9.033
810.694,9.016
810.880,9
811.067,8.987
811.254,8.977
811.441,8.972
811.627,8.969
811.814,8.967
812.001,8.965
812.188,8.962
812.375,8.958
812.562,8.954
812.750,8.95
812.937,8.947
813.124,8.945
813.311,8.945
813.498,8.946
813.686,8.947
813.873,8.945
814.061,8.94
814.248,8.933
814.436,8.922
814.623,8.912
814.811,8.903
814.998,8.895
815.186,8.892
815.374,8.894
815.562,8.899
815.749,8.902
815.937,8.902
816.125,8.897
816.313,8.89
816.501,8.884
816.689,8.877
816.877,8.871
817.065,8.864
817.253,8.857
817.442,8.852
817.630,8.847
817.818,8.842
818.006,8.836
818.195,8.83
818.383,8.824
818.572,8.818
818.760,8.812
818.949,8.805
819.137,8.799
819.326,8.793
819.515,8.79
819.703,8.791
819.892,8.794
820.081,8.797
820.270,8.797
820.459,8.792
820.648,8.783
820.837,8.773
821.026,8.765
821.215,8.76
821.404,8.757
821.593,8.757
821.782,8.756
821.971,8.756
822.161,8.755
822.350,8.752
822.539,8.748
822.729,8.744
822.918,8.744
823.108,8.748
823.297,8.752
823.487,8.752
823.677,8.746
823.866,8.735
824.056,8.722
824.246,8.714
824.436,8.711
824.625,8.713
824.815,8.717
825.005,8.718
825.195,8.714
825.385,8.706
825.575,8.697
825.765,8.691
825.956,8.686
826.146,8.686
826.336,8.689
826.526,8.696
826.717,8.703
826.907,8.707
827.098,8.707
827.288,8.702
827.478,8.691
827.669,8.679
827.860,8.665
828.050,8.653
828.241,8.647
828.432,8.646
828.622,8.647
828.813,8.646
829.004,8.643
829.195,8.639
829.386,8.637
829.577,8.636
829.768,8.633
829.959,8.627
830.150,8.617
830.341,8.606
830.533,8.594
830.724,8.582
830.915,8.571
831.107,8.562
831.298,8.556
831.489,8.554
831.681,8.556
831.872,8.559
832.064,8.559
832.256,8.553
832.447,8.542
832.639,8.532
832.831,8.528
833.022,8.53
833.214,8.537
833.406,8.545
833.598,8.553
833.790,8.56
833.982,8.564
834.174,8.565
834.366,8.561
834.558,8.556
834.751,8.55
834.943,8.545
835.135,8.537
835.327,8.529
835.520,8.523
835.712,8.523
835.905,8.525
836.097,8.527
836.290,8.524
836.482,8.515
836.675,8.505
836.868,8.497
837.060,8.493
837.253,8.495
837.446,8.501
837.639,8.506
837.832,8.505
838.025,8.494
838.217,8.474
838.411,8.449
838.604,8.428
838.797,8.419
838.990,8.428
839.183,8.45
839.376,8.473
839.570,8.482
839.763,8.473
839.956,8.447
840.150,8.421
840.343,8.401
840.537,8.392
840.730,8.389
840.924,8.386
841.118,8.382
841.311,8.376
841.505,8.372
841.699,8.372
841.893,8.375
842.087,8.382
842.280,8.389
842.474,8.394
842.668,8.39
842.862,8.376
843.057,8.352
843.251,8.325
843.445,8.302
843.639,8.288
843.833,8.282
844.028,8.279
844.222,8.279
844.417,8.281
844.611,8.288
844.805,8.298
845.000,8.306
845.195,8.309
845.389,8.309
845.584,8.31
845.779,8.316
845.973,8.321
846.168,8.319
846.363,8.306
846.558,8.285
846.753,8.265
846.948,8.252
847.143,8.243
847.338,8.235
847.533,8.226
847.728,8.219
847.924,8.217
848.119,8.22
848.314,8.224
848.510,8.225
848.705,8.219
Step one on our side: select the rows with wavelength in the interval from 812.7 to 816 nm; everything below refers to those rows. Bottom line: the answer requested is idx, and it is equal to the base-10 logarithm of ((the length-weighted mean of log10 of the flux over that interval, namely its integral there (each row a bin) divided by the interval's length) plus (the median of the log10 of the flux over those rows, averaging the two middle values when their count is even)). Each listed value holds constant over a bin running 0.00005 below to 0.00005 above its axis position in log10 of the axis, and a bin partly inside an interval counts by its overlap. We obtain 0.279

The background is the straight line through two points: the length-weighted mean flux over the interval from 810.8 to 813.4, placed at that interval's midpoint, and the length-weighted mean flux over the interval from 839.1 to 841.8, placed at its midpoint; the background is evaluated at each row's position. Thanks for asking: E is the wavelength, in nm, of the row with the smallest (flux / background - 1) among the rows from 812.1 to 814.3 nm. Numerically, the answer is 812.750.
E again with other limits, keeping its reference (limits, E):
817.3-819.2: 819.137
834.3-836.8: 835.520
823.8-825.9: 824.246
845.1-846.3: 845.195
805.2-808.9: 807.712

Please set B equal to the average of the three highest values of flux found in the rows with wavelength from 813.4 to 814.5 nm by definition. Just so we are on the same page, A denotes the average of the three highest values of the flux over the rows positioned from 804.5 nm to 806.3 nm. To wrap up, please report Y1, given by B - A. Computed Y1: -0.2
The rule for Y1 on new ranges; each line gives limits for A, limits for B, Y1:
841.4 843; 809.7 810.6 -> 0.7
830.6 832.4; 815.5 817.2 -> 0.3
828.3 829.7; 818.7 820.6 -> 0.2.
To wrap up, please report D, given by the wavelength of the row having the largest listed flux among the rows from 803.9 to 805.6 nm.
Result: 804.001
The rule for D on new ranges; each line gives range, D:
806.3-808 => 806.412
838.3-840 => 839.570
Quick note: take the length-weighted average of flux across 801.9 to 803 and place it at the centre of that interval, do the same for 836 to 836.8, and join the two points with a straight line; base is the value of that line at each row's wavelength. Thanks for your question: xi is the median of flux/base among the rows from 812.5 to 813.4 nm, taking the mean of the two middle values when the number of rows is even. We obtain 0.996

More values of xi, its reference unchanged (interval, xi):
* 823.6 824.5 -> 0.995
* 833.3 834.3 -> 0.999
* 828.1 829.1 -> 0.997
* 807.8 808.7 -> 0.996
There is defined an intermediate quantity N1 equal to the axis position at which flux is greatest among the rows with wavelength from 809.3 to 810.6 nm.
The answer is 810.134 nm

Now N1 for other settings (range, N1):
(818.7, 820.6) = 818.760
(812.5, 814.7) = 812.562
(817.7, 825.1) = 817.818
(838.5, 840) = 839.570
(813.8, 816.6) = 813.873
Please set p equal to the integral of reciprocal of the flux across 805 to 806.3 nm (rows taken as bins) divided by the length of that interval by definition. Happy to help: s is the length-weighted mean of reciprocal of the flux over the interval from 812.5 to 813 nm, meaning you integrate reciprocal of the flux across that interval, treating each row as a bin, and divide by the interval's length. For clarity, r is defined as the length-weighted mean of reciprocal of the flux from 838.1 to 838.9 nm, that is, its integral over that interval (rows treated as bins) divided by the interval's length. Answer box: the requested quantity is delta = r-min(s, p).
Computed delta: 0.009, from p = 0.110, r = 0.118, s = 0.112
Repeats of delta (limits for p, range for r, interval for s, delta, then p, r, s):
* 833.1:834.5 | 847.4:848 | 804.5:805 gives 0.012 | 0.117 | 0.122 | 0.110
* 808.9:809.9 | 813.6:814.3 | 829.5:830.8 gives 0.001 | 0.111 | 0.112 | 0.116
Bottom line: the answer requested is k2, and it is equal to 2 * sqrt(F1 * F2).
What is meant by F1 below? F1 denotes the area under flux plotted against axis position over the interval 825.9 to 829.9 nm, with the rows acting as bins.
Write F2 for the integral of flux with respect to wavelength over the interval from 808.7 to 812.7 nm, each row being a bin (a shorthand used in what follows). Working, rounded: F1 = 34.7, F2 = 36.0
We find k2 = 70.7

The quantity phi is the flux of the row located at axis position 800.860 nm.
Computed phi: 9.234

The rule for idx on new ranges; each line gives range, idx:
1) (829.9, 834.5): 0.271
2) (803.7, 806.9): 0.283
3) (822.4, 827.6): 0.274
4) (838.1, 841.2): 0.268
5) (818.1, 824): 0.276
